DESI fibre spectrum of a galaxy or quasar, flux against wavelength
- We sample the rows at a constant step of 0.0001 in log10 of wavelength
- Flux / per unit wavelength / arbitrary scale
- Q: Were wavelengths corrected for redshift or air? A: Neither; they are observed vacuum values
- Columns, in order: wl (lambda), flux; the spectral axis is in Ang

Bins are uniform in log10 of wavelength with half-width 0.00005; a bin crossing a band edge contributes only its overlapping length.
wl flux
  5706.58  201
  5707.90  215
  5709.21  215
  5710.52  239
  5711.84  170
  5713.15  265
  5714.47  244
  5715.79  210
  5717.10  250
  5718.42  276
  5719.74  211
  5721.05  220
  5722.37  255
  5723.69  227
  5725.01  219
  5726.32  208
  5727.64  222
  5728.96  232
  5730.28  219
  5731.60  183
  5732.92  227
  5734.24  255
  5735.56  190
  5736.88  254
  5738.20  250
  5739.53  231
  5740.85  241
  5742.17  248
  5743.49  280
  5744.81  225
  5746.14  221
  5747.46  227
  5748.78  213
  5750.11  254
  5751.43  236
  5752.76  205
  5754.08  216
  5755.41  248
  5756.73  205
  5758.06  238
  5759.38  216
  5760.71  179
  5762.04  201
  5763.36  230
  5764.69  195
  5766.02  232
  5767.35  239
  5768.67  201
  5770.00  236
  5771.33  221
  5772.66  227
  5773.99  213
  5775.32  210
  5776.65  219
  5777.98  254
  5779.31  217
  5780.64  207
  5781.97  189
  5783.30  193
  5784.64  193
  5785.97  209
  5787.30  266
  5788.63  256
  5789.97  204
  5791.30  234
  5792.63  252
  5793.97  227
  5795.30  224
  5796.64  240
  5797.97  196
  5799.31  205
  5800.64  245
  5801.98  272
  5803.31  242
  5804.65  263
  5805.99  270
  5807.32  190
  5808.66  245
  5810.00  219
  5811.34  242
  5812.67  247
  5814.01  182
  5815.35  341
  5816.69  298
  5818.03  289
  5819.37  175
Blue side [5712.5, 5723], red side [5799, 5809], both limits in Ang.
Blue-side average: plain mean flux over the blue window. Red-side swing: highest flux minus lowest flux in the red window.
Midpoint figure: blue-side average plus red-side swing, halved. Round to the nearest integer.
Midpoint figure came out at 162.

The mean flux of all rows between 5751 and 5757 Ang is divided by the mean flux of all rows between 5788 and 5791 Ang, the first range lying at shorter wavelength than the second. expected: 0.97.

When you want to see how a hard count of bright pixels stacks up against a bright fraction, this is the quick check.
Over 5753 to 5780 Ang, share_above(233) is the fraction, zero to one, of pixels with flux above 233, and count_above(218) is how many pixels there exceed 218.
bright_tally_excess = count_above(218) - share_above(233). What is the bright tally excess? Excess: 10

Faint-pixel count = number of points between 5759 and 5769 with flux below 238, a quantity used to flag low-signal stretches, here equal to 7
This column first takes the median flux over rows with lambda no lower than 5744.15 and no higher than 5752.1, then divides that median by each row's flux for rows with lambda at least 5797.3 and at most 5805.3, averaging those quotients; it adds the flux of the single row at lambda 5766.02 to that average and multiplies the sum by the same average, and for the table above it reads 225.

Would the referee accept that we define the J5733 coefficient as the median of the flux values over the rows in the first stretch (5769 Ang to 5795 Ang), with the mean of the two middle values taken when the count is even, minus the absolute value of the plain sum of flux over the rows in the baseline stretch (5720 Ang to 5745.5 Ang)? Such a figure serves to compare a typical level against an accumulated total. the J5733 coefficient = -4167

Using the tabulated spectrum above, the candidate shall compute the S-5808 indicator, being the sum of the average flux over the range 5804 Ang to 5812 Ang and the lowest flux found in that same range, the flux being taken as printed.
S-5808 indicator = 428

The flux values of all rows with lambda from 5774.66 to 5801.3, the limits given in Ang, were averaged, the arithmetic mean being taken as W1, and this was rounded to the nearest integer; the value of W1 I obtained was 222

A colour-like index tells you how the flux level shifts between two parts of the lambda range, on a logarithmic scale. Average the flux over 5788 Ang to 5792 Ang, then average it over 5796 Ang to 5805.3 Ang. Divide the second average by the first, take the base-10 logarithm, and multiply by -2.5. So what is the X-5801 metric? -0.03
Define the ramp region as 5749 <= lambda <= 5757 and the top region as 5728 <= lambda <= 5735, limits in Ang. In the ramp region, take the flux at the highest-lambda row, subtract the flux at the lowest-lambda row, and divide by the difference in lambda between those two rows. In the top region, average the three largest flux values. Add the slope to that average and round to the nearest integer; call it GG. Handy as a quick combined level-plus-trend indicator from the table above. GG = 231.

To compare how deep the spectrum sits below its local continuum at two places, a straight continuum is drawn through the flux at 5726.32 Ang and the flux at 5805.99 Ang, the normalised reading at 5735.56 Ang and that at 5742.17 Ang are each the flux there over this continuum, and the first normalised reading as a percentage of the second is 78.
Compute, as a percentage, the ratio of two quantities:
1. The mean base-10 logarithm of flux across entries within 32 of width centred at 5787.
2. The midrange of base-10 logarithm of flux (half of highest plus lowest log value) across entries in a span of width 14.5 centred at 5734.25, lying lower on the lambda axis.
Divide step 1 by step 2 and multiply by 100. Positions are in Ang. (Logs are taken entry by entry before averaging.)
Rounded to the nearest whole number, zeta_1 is 101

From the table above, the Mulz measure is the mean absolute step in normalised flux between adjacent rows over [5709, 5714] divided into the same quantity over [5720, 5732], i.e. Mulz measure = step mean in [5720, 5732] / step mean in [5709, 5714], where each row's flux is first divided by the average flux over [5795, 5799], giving 0.31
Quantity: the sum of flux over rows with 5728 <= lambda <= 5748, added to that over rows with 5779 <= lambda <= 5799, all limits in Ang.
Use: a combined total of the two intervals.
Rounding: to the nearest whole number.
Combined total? 6790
